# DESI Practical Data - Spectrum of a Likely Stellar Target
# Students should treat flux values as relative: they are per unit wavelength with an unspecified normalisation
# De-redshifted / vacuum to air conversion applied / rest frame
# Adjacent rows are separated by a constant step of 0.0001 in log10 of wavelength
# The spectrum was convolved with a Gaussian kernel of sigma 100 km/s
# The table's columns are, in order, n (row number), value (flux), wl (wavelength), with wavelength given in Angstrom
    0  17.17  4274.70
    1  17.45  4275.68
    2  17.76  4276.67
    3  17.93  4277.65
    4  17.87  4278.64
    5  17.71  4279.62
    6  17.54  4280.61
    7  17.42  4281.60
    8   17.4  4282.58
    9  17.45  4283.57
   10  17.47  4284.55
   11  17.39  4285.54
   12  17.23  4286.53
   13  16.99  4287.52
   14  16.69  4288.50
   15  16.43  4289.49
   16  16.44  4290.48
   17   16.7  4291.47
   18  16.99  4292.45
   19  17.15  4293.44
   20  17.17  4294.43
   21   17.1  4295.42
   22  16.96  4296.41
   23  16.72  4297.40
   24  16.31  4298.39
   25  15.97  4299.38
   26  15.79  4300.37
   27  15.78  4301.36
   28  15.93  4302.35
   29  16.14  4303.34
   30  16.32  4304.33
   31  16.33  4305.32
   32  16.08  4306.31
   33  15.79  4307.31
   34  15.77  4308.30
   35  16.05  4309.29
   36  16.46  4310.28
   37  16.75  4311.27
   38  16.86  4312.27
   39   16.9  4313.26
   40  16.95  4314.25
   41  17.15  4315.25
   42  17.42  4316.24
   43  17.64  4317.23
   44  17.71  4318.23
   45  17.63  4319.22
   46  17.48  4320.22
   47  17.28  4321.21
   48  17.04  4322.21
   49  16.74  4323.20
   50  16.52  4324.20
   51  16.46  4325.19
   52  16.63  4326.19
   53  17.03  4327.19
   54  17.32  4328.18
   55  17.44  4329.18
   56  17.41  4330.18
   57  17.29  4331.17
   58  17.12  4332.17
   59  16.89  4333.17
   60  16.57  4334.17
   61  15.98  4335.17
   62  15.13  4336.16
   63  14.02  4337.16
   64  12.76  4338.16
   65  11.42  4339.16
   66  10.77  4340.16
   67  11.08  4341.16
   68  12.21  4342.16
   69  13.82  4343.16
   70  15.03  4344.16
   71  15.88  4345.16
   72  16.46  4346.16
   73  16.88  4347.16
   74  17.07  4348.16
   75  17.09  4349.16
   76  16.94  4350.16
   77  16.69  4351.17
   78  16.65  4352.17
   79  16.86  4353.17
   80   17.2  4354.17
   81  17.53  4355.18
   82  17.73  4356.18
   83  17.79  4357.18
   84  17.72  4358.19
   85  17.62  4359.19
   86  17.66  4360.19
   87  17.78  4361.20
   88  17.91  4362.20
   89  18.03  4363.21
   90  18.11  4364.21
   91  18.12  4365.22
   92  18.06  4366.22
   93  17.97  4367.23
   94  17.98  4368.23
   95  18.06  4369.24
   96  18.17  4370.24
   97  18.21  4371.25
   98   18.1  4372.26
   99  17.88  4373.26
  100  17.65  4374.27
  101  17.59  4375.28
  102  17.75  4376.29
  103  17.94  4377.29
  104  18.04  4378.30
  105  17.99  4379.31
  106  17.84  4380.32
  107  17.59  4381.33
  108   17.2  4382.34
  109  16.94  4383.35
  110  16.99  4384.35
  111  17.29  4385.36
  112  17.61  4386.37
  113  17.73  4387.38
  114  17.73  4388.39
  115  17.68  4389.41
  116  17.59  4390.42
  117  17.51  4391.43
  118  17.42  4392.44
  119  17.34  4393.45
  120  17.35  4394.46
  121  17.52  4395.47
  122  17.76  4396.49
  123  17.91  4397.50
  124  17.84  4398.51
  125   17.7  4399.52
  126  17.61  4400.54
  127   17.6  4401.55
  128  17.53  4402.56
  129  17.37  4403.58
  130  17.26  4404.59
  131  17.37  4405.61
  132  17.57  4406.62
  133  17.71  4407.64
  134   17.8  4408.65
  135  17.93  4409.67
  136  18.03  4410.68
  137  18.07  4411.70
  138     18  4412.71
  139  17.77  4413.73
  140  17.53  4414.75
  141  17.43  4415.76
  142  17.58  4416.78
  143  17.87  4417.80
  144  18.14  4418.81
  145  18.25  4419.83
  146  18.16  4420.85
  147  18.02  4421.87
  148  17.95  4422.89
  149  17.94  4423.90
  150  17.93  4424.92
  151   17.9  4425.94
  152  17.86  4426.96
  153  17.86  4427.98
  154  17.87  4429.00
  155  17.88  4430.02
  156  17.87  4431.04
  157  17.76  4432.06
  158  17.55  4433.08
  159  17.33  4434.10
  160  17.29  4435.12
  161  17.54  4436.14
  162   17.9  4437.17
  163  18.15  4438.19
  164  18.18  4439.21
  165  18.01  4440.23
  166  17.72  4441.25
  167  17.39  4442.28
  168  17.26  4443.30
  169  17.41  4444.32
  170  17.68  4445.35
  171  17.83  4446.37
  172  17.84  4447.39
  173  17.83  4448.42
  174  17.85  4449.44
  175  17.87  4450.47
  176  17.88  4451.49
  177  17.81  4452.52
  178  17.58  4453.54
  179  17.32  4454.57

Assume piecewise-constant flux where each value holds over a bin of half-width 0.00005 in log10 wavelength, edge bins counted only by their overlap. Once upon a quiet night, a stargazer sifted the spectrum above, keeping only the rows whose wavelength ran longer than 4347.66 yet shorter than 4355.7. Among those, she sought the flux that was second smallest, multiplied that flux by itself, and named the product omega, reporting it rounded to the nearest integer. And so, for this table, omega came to 279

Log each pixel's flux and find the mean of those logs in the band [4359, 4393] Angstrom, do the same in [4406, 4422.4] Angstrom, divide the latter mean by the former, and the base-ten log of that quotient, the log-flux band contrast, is 0.0009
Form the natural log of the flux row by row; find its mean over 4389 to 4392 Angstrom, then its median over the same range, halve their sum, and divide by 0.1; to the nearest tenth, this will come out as 28.7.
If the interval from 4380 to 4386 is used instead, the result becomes 28.5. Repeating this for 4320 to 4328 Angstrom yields 28.3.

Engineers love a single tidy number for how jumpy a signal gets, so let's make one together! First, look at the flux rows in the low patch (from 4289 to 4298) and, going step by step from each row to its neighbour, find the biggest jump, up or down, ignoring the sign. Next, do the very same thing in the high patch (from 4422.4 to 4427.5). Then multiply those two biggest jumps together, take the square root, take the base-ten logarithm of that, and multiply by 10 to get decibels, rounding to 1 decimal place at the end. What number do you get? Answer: -9.7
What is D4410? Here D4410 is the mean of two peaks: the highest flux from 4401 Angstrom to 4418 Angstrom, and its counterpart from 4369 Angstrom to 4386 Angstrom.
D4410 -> 18.1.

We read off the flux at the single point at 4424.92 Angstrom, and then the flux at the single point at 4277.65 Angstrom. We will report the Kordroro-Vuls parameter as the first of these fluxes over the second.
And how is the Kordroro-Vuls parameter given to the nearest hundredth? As 1.00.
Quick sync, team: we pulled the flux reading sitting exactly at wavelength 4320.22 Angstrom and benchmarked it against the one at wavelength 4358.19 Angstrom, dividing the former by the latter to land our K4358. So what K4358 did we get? 0.99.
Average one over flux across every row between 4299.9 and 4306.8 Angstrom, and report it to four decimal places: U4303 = 0.0623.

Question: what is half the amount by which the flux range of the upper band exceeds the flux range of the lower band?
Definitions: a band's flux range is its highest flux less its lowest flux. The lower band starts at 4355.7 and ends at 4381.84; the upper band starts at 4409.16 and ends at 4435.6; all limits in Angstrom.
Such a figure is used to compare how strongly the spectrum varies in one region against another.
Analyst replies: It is 0.17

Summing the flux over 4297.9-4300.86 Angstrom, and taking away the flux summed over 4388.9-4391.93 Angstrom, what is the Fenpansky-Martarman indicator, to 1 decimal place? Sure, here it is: -4.7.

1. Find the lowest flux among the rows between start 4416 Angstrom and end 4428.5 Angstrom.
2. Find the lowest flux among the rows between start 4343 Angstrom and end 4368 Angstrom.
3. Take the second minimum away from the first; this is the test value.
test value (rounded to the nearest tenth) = 3.8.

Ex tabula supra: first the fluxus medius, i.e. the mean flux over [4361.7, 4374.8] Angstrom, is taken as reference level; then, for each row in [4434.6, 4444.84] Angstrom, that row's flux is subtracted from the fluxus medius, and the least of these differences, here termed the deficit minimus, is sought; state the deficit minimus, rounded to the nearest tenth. -0.2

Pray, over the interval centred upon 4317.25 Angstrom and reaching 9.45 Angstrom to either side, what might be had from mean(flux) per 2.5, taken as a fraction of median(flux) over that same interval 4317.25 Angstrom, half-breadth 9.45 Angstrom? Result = 0.400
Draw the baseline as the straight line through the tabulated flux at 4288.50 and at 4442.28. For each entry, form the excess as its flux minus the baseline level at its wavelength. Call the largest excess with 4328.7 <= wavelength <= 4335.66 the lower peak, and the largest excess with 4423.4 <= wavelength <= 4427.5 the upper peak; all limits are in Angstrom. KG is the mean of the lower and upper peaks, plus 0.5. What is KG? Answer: 1.10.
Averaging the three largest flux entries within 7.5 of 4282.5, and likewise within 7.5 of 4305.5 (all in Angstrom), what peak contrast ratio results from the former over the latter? 1.070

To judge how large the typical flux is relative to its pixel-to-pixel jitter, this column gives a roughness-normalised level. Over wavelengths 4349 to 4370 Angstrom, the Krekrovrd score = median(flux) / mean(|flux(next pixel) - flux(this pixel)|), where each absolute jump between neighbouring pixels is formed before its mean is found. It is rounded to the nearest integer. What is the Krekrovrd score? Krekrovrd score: 142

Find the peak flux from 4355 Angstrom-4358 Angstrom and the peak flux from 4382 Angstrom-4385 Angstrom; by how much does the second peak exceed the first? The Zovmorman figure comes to -0.6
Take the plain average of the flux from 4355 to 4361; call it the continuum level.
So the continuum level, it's 17.7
